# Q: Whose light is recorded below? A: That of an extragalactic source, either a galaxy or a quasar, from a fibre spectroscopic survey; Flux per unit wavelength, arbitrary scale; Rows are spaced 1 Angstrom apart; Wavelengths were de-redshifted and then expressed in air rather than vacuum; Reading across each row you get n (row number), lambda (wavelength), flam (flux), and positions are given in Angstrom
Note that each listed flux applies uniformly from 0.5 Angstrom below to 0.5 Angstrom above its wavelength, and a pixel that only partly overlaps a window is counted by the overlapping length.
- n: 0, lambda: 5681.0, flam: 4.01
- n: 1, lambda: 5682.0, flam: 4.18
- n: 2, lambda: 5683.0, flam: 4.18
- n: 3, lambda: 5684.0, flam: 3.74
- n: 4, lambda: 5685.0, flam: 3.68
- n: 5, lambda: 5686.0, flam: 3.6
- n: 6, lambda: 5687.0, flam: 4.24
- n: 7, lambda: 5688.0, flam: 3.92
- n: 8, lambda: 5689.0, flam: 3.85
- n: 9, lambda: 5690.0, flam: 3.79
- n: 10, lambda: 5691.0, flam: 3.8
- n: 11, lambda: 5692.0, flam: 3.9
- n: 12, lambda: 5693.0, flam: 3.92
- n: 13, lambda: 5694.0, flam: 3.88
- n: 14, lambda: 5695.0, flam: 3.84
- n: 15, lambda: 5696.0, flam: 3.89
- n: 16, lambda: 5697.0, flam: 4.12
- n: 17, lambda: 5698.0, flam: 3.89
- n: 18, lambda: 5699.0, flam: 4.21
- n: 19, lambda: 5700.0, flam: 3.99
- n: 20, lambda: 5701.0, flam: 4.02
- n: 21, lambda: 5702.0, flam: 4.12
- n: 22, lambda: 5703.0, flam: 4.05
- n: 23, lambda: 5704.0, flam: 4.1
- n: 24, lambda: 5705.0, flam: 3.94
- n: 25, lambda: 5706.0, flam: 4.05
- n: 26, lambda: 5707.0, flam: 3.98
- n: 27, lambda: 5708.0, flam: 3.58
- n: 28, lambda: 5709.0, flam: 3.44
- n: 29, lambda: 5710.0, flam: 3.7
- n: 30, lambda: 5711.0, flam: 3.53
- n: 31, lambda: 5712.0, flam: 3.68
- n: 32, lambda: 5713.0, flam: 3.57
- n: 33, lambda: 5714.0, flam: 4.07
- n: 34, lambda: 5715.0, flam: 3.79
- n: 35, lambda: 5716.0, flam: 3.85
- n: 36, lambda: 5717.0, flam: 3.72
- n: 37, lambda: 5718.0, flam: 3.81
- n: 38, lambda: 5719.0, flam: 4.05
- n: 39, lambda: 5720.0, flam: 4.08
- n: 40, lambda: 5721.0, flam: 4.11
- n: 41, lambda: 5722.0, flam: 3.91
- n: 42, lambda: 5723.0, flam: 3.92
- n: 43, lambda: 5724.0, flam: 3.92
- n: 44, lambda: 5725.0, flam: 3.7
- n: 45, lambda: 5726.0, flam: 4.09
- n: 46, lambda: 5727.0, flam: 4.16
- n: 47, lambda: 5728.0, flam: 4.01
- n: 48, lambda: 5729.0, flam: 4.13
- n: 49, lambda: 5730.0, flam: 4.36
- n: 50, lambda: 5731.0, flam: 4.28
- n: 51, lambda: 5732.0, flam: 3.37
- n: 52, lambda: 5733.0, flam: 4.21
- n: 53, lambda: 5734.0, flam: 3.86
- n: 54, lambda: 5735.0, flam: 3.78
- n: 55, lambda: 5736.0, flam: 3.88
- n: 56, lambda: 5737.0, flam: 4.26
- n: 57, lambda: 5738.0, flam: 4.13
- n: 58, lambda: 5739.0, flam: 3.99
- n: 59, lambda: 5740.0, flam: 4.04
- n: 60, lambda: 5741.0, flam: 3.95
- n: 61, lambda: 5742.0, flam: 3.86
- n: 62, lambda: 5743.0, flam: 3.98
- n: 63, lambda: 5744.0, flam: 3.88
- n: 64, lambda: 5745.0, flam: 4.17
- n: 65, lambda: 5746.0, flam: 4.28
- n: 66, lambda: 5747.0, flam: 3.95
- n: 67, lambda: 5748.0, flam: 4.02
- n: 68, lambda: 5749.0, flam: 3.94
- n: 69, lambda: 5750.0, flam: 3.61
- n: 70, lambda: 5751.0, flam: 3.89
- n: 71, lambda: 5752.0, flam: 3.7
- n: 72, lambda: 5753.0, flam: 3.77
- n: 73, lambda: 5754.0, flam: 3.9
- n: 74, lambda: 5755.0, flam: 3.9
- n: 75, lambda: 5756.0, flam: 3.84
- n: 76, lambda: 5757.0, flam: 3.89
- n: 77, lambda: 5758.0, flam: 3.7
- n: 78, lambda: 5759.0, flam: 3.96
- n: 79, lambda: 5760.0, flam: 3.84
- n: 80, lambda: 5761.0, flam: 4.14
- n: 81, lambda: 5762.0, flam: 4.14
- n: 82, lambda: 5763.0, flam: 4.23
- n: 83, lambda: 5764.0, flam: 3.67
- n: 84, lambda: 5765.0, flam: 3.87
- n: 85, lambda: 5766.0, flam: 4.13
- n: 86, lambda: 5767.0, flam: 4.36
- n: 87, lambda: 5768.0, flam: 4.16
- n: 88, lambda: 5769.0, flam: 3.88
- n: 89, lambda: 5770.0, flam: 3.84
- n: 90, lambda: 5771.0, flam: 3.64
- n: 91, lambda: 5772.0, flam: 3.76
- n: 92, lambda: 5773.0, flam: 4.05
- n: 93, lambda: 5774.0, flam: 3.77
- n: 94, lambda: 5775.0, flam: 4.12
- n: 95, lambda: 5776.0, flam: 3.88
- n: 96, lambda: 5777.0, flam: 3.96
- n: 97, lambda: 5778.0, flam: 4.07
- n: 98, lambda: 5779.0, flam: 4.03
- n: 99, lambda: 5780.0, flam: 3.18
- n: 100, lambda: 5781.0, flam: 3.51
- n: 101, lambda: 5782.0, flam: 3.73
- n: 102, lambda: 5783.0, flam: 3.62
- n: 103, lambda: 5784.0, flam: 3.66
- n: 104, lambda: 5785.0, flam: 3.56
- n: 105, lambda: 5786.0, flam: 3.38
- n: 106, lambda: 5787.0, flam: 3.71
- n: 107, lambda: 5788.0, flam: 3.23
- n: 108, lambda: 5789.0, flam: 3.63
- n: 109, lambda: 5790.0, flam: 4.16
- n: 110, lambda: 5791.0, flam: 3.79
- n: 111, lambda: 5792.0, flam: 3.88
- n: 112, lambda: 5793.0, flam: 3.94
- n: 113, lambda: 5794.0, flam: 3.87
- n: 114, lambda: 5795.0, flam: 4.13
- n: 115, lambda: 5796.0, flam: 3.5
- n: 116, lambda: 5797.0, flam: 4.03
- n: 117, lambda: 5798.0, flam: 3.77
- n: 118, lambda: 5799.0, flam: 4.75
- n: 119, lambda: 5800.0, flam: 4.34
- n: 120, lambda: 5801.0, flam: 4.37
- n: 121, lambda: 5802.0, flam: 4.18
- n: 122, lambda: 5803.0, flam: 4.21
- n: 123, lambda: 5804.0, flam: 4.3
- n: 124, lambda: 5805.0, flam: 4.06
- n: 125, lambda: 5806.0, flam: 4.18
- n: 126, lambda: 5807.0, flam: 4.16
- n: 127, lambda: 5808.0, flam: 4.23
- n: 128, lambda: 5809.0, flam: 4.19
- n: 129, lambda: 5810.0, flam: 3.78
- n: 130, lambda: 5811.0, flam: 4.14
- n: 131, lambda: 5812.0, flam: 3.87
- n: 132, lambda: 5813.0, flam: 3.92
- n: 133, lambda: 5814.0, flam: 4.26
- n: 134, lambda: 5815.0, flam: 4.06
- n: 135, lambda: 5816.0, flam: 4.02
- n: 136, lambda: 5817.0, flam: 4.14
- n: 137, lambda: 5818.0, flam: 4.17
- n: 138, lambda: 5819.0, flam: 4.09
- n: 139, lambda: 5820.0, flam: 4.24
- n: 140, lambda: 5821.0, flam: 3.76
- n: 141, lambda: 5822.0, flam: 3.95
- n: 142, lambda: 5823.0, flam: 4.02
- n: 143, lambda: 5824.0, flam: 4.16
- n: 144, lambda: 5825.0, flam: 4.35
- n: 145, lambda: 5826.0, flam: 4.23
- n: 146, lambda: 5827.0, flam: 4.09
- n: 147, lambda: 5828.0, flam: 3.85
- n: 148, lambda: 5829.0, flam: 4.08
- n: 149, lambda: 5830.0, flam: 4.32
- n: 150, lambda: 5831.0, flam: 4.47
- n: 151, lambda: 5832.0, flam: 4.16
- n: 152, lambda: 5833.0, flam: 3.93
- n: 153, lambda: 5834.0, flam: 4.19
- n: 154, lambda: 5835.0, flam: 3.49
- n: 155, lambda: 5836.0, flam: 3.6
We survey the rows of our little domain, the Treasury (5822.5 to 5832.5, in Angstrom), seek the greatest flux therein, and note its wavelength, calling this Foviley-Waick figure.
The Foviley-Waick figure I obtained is 5831.0 Angstrom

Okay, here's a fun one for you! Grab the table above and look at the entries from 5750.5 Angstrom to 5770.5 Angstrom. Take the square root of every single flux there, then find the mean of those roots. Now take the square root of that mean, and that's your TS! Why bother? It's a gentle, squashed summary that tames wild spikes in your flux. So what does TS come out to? 1.41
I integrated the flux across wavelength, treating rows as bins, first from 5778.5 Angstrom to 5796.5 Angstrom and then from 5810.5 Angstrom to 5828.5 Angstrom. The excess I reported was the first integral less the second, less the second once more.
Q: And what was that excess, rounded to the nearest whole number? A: -80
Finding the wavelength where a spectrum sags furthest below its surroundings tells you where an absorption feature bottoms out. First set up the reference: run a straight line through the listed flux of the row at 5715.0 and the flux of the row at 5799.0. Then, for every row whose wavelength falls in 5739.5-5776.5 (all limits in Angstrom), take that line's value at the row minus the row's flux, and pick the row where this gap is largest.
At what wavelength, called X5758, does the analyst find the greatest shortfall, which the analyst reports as 5771.0 Angstrom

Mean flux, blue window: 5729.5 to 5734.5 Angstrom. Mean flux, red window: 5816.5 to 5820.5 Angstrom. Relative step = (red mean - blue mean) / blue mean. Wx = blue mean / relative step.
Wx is 112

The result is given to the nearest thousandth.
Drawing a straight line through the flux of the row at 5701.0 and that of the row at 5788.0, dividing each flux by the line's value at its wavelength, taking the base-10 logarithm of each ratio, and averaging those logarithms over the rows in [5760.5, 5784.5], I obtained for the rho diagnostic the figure 0.061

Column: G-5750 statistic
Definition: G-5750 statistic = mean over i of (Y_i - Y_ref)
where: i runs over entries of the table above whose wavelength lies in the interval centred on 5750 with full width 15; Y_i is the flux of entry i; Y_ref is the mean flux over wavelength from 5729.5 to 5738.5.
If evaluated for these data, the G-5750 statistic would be -0.10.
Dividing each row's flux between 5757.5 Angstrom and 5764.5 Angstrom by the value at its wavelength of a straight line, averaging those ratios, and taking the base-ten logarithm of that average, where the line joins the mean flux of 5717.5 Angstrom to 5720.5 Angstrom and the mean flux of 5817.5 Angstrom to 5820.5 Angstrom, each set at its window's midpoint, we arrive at -0.011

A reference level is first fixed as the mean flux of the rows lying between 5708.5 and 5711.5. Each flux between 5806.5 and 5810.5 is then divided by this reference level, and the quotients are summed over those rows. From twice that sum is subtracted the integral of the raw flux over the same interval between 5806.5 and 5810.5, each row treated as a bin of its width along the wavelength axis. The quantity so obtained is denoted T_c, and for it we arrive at -7.2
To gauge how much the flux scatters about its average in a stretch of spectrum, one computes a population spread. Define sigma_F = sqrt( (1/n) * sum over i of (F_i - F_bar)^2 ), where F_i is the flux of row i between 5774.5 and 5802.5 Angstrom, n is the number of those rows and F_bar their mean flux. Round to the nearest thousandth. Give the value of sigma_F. 0.347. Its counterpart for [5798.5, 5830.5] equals 0.192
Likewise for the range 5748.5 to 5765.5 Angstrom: 0.166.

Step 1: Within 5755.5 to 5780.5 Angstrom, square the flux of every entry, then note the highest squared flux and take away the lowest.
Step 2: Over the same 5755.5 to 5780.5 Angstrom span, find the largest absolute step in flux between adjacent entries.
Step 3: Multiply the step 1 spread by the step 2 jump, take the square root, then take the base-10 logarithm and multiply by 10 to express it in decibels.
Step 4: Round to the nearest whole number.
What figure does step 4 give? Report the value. 4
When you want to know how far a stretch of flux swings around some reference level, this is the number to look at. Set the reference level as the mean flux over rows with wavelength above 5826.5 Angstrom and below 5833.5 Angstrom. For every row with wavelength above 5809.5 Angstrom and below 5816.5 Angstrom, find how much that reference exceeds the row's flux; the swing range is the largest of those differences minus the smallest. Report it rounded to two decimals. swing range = 0.48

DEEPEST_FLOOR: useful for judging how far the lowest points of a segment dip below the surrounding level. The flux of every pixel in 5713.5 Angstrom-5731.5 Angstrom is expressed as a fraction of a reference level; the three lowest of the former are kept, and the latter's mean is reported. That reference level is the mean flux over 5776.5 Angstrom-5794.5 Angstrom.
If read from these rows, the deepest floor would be 1.01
